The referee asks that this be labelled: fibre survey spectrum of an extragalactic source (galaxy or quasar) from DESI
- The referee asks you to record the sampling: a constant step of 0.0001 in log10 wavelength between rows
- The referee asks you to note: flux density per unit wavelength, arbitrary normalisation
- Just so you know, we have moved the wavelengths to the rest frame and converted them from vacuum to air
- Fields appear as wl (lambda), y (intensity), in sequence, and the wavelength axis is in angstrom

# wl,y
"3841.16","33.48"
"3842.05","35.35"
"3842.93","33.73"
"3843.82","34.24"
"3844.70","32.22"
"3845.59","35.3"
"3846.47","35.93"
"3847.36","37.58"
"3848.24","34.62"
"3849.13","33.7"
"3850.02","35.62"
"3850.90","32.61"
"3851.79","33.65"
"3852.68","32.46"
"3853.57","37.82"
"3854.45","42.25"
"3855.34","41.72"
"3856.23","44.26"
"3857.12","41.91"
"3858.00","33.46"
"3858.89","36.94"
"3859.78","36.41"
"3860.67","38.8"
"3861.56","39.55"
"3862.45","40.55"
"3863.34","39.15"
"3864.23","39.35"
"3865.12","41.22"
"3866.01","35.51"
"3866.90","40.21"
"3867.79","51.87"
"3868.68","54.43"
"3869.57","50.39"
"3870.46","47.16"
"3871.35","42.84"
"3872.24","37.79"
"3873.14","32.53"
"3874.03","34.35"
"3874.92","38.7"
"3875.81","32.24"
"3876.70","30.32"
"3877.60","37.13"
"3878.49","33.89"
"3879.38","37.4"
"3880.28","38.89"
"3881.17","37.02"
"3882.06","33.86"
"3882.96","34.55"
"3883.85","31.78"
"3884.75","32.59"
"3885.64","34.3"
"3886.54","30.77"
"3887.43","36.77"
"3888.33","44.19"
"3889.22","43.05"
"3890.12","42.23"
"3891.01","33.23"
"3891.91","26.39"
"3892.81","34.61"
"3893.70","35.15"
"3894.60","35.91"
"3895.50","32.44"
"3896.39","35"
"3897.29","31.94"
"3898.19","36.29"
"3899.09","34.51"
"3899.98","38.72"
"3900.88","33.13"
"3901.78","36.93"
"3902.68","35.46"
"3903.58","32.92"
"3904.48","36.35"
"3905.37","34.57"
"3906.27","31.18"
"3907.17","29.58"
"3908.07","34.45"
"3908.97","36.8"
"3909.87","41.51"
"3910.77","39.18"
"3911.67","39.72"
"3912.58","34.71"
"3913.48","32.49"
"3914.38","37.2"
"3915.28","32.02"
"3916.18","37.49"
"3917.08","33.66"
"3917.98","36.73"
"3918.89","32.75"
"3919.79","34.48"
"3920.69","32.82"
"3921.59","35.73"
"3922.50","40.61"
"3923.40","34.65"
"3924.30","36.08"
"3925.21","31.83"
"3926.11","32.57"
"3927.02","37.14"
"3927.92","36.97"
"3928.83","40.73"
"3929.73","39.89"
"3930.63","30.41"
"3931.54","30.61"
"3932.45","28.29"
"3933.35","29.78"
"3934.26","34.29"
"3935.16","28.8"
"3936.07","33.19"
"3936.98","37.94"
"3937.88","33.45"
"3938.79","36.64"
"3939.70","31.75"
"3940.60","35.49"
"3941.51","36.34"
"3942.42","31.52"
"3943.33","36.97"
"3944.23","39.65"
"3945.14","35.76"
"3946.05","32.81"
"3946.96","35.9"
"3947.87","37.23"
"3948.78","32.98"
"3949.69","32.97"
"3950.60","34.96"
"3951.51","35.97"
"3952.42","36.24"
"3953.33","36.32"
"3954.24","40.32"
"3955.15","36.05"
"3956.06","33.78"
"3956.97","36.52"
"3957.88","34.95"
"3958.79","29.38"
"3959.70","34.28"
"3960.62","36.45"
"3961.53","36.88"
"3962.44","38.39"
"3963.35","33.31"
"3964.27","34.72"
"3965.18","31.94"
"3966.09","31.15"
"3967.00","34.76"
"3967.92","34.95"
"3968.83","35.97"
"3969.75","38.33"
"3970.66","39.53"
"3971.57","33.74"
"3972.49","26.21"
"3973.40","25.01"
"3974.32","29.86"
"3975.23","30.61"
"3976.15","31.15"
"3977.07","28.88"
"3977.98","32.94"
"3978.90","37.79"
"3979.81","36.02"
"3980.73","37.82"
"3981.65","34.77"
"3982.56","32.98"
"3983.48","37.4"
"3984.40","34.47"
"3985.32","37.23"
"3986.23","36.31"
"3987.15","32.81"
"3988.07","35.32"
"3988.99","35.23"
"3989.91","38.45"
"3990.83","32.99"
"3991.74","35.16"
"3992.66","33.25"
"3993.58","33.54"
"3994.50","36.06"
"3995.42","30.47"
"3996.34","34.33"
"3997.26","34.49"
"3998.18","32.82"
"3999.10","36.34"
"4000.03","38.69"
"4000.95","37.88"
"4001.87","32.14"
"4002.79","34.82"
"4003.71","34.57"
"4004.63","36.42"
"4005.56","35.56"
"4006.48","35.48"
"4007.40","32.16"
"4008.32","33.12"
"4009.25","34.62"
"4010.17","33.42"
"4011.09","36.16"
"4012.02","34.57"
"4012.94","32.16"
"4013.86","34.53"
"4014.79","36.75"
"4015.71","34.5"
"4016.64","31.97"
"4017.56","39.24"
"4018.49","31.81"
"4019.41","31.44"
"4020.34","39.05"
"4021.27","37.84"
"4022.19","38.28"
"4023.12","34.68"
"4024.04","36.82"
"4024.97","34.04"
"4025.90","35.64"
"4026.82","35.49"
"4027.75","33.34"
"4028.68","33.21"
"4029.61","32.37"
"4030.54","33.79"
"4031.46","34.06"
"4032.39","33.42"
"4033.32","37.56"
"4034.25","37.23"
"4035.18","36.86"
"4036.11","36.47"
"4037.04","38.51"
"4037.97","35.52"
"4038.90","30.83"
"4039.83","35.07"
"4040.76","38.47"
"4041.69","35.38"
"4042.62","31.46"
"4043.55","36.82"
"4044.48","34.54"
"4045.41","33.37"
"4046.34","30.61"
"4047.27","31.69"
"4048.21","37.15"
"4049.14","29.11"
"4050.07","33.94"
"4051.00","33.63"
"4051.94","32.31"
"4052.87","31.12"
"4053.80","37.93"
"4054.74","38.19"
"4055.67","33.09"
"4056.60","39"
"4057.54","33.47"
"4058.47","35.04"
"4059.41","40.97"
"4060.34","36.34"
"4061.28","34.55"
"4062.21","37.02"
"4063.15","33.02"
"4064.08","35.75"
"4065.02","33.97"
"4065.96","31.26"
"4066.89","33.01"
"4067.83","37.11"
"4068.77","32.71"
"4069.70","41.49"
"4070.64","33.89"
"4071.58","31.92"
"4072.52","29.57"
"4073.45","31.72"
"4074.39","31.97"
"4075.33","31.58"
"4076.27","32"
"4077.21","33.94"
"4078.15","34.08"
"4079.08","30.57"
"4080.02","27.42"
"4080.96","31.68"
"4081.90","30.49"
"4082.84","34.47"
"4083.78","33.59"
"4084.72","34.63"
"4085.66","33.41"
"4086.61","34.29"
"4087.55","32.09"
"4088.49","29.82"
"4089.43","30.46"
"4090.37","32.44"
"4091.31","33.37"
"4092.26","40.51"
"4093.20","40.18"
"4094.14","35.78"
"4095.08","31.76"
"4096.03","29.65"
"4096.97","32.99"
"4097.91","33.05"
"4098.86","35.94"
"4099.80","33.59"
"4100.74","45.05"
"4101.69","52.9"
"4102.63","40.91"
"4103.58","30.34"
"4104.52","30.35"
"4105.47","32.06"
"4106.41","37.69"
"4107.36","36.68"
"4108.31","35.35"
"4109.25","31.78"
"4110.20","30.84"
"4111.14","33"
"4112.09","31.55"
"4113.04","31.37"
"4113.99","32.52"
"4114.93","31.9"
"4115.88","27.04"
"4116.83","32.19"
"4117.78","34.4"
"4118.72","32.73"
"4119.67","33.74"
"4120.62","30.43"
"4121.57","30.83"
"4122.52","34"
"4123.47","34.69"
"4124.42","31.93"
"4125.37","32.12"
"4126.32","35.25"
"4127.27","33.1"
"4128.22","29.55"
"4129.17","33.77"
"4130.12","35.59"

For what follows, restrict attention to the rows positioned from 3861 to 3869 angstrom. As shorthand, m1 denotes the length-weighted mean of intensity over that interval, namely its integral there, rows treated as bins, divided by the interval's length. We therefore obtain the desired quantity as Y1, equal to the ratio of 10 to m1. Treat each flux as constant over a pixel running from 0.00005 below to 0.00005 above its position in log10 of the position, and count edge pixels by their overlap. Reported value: 0.237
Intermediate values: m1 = 42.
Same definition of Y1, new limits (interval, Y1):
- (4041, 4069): 0.290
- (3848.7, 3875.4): 0.253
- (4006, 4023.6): 0.287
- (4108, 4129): 0.310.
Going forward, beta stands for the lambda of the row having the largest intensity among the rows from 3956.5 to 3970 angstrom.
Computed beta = 3962.44 angstrom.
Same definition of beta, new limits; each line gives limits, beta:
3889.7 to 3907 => 3890.12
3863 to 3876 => 3868.68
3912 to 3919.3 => 3916.18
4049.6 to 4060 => 4059.41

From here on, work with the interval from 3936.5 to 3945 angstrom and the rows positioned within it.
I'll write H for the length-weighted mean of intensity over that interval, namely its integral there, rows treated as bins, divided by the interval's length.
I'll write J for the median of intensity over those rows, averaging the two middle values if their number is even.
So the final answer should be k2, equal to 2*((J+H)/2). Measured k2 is 71.9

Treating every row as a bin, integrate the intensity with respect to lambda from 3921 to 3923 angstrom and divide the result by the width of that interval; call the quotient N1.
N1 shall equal 37.7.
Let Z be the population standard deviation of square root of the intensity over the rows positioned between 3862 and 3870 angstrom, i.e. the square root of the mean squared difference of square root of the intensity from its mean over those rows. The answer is 0.47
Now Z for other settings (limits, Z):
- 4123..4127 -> 0.13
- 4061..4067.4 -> 0.15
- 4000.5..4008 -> 0.16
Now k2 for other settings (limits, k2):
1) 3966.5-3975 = 67.8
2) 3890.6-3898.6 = 68.0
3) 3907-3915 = 73.1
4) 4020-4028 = 71.8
